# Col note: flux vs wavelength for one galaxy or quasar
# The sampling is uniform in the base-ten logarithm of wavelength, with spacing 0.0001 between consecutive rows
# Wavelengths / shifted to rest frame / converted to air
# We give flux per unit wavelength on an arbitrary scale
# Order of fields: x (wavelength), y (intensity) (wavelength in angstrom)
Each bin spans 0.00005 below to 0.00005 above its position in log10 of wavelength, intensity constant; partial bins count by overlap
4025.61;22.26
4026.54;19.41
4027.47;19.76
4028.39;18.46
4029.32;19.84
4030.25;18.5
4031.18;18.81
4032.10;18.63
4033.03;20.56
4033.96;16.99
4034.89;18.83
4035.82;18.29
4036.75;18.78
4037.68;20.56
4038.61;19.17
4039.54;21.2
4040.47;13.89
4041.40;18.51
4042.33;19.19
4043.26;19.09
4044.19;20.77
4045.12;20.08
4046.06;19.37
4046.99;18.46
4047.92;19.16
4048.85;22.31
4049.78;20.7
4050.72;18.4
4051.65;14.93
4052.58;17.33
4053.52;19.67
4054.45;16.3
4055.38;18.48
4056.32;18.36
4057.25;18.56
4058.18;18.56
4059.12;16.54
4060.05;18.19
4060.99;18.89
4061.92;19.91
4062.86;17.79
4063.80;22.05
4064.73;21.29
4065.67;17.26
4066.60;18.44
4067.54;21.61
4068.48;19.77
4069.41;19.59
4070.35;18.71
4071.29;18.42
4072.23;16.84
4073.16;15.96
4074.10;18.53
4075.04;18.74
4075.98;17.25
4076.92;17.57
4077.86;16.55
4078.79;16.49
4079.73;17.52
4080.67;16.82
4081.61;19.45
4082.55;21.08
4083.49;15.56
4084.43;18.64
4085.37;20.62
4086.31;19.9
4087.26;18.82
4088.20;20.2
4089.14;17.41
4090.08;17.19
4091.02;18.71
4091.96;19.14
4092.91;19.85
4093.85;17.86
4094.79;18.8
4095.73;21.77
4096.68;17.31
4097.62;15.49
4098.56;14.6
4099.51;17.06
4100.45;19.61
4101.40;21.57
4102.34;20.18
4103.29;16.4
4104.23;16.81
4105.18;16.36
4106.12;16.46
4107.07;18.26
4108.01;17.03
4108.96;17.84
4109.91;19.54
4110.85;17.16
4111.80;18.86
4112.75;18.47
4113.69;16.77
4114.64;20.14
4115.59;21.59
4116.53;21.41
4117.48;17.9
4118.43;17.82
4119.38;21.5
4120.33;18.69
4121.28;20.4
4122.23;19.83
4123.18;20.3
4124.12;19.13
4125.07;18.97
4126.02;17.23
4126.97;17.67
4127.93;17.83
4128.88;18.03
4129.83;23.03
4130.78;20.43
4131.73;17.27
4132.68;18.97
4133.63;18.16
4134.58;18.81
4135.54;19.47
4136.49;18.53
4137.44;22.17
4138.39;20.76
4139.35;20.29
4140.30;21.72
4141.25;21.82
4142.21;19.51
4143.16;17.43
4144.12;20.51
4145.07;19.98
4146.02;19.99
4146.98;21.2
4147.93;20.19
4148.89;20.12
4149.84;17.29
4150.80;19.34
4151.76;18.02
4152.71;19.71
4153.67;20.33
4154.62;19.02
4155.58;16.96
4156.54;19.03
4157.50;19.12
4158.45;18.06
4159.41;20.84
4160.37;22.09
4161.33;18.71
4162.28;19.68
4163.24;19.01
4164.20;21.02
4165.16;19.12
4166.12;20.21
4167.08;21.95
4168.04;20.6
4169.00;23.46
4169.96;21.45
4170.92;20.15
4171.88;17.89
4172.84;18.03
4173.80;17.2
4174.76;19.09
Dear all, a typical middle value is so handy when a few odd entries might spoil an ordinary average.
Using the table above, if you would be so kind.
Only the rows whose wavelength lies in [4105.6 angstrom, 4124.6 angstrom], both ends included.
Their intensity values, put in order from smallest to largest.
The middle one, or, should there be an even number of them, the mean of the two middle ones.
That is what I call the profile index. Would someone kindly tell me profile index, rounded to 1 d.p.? 18.8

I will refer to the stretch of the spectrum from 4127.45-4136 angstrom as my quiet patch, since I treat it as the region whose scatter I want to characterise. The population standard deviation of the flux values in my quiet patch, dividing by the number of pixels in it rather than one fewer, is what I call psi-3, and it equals 1.6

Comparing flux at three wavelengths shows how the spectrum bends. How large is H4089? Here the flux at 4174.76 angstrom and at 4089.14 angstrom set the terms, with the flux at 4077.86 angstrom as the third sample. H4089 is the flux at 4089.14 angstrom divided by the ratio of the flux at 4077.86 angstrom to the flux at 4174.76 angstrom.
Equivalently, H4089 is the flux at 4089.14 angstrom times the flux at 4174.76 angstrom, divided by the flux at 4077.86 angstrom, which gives 20.1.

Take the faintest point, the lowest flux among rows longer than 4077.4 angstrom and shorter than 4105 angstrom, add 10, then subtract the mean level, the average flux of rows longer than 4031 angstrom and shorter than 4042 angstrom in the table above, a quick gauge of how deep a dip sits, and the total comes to 5.9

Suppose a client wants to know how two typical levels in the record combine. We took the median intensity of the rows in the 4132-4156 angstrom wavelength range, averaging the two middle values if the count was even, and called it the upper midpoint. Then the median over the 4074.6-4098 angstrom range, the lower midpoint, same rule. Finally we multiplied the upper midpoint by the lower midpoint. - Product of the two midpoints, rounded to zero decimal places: 367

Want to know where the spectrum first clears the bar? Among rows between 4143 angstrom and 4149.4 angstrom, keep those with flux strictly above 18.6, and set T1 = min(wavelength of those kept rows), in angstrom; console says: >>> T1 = 4144.12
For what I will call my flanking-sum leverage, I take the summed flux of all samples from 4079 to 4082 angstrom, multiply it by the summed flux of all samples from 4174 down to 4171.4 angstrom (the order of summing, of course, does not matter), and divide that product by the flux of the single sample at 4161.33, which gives 153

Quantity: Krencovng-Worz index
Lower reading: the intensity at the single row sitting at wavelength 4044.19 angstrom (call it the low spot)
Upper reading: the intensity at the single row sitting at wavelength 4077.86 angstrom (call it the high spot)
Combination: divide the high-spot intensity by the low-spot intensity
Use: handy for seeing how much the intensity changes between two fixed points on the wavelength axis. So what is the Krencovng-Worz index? 0.80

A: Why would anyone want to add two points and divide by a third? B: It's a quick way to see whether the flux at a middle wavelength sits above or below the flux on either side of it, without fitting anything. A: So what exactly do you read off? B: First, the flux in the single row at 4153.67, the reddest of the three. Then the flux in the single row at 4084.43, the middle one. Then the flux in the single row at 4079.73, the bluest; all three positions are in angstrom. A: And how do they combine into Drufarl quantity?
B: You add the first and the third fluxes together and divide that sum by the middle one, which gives 2.0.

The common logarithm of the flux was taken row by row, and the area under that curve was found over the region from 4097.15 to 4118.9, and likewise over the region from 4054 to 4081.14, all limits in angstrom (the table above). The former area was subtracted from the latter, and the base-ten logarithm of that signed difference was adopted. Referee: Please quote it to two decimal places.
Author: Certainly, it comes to 0.84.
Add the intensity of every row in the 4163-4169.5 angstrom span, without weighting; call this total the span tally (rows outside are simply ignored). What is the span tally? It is 145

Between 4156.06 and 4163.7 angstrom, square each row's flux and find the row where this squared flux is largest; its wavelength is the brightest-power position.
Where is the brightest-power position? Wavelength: 4160.37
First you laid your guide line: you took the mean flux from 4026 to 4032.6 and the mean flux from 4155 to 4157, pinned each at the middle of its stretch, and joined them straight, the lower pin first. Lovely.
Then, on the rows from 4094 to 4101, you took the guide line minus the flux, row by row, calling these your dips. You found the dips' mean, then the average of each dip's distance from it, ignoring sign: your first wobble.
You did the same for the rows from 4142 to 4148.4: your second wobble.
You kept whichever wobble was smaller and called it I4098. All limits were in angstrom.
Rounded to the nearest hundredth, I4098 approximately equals 0.79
